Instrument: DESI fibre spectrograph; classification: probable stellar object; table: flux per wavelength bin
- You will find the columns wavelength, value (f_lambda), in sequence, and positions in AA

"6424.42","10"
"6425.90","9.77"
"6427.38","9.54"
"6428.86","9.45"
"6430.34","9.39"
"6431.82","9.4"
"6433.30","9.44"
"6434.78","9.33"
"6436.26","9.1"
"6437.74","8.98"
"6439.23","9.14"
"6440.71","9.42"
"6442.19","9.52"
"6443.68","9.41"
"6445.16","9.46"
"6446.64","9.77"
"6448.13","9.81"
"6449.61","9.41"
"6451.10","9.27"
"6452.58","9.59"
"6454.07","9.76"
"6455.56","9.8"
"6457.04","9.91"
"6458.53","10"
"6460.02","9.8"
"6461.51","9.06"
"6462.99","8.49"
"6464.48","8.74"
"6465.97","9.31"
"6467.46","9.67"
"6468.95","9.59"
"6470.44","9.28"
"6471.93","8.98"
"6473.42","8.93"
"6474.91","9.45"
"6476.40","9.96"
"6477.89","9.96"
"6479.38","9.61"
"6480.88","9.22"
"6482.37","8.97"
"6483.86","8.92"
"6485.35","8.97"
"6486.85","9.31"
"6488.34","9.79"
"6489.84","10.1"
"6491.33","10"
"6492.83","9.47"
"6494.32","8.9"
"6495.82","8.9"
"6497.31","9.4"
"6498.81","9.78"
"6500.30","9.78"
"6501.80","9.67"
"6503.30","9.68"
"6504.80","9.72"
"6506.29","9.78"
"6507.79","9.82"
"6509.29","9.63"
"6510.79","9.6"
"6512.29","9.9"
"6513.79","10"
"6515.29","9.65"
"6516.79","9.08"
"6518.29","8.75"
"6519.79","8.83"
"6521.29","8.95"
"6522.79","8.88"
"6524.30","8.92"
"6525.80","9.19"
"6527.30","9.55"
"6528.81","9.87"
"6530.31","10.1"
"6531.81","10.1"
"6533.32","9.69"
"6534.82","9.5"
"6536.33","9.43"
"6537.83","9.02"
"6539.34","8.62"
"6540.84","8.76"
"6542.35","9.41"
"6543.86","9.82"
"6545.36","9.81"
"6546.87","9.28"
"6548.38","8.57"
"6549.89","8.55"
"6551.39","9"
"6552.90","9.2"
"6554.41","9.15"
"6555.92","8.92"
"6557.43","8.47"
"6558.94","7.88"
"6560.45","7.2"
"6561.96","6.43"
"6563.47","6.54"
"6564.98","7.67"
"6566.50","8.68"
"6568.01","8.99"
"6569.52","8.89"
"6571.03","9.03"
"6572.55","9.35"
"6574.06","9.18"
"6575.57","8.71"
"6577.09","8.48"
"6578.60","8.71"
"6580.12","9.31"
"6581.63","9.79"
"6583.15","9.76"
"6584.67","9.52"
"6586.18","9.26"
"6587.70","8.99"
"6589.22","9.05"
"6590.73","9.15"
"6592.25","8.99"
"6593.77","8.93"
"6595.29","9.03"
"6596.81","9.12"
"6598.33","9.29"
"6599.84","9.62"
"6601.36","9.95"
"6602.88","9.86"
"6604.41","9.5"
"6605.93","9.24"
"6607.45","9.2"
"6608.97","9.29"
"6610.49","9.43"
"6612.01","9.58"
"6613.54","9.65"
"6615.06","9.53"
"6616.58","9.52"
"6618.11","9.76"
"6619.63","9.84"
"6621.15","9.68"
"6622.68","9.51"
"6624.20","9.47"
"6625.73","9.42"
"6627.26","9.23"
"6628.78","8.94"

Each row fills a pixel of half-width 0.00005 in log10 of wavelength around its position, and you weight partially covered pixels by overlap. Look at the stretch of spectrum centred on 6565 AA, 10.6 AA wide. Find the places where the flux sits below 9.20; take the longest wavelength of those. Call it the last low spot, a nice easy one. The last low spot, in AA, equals 6569.52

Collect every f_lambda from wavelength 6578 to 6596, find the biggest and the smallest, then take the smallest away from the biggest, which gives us 1.1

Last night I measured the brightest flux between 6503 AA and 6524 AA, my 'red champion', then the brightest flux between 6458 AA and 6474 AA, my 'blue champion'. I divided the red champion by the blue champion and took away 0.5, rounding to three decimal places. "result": 0.500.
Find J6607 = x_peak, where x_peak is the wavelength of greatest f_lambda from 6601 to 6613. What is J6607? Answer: 6601.36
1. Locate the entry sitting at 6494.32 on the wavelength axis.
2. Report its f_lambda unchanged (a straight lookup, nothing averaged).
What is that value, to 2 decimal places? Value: 8.90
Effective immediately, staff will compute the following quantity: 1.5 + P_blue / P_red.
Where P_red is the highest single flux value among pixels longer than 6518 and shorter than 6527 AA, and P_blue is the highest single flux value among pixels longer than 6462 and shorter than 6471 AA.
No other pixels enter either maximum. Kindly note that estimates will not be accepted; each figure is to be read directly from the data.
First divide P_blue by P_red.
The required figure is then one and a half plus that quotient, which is 2.55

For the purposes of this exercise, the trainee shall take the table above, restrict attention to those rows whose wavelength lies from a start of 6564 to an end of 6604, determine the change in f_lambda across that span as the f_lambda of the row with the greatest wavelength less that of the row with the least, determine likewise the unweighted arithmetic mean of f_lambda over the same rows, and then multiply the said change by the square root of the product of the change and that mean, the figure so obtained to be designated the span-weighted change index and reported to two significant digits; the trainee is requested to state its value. 9.8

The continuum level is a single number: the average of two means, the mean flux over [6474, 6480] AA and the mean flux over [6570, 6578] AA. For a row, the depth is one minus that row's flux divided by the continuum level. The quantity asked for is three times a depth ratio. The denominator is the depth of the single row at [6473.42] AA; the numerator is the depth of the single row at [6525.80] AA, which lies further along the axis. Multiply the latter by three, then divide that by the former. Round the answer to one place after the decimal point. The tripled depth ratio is 1.1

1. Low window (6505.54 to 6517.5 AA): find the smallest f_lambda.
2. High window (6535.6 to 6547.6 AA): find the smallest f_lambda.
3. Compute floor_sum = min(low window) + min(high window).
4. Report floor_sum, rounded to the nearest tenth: 17.7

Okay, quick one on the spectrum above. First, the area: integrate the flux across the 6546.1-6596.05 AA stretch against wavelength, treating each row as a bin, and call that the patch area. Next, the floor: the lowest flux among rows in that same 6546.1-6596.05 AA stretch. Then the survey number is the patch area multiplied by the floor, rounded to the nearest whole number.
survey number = 2809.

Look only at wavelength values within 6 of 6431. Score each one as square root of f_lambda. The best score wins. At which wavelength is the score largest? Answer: 6425.90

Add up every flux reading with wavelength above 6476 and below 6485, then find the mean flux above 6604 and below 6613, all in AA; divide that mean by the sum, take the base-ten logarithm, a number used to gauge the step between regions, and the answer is -0.781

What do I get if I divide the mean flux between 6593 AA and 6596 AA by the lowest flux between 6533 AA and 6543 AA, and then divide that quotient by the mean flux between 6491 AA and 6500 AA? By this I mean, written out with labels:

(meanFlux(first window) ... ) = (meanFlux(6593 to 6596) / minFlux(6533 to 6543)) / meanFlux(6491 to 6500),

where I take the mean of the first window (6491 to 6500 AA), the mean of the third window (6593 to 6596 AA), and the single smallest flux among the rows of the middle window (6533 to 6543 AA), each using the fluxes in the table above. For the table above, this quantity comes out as 0.111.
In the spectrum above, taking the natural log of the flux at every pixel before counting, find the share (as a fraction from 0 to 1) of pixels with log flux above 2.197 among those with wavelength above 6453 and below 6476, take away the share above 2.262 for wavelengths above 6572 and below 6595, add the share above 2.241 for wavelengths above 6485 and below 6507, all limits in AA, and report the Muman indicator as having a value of 1.3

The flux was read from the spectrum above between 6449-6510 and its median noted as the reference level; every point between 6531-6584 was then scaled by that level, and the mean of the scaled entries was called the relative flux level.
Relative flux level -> 0.923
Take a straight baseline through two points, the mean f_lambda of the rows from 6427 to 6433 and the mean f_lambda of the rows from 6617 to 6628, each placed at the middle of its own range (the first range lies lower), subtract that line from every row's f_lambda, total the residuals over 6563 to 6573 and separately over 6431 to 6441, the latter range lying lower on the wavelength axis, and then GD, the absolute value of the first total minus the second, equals 6.2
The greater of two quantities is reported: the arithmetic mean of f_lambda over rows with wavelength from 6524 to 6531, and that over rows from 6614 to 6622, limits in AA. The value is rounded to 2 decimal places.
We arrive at 9.67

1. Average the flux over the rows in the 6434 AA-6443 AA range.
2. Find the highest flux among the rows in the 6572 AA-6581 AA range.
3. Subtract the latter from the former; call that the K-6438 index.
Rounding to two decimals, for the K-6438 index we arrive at -0.10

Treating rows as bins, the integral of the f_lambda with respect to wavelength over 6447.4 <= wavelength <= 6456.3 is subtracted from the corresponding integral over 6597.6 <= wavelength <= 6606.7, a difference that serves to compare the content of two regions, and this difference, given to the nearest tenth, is 1.7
